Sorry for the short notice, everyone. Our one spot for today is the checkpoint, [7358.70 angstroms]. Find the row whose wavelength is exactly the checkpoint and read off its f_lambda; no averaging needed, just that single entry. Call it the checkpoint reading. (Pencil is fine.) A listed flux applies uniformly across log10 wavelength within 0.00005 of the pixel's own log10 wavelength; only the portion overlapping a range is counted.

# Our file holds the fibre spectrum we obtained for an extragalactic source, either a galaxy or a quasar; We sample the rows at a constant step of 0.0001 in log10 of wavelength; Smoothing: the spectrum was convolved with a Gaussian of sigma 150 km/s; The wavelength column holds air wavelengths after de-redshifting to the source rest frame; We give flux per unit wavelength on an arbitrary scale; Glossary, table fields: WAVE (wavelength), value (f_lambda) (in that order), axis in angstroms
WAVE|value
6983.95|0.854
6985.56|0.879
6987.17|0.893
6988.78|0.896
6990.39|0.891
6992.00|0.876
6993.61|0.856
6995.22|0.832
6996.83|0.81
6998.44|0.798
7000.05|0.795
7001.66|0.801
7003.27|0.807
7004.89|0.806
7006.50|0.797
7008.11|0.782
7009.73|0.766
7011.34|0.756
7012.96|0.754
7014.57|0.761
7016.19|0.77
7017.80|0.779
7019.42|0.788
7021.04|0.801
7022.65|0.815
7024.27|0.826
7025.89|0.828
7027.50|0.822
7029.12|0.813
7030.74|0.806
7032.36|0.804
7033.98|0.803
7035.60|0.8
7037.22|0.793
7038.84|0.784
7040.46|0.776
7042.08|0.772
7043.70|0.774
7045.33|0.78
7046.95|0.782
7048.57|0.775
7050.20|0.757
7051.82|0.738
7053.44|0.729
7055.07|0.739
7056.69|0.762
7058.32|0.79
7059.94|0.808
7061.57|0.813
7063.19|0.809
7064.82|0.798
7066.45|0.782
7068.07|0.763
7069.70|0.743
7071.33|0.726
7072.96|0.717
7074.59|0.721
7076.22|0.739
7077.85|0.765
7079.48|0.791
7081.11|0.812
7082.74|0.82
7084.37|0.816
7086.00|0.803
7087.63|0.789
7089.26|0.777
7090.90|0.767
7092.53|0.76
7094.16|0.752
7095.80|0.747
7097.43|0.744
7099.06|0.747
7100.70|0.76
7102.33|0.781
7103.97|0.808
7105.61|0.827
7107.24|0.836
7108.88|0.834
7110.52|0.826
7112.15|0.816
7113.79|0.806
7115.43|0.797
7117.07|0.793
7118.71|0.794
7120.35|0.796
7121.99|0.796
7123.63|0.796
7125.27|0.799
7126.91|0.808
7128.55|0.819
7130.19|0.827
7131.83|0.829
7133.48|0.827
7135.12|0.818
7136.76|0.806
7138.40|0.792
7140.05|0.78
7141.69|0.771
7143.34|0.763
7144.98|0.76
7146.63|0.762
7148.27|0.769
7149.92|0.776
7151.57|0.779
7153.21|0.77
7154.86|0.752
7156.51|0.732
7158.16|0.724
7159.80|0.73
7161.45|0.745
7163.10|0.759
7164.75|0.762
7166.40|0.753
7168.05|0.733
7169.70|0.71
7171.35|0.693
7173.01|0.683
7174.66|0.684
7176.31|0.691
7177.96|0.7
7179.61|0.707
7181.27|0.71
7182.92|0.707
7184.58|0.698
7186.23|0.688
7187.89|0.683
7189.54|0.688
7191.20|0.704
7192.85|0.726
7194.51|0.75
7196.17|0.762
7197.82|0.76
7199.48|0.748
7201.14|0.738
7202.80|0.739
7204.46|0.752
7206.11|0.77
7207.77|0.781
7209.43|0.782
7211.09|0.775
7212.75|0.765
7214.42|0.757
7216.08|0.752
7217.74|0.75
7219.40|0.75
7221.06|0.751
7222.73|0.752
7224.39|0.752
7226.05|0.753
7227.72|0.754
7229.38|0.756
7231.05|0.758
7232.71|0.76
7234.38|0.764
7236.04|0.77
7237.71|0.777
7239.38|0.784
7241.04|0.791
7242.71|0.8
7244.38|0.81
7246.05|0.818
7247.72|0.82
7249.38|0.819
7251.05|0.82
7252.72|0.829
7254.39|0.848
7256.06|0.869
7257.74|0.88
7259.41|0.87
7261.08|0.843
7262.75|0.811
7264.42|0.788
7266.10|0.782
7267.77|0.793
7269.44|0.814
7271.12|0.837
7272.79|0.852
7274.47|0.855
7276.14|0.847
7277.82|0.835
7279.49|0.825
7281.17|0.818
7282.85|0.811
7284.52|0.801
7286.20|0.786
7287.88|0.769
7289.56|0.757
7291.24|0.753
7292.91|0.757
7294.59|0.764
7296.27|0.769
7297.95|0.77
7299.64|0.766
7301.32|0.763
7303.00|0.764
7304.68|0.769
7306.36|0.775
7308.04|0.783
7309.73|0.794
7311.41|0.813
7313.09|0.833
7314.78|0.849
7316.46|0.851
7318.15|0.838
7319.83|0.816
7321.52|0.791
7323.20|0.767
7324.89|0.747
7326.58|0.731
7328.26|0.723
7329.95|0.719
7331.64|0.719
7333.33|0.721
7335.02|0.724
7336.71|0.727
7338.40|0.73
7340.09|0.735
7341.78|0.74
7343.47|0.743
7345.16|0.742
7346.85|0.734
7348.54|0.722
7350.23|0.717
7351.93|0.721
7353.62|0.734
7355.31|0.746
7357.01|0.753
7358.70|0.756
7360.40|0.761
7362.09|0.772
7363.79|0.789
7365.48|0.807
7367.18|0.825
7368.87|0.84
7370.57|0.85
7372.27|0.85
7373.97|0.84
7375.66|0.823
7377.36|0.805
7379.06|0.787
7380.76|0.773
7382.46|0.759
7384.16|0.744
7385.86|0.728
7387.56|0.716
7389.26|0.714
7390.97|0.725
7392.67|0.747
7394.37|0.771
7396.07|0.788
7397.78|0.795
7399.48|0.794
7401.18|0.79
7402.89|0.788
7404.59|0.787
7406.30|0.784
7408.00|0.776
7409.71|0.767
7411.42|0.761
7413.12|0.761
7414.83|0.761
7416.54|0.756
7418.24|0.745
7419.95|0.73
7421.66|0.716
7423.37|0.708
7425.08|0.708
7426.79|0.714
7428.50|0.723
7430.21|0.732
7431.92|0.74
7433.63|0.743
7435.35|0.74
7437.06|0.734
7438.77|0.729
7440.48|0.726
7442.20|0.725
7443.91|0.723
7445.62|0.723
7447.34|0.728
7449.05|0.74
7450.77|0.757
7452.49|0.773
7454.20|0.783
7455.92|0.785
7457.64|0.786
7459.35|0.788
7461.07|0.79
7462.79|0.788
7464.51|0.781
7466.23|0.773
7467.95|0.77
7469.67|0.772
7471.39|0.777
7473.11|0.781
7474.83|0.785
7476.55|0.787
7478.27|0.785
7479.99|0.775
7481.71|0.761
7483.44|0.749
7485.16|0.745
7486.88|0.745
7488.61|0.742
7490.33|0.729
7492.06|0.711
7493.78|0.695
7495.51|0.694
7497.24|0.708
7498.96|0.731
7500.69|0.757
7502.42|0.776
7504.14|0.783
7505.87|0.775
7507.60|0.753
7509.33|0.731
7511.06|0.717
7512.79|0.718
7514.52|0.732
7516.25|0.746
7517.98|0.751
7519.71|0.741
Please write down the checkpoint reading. 0.756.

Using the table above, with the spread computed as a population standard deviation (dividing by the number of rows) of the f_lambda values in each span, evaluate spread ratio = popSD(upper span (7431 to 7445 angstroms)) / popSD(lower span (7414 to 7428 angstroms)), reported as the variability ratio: 0.4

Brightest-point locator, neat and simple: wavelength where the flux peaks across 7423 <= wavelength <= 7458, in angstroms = 7457.64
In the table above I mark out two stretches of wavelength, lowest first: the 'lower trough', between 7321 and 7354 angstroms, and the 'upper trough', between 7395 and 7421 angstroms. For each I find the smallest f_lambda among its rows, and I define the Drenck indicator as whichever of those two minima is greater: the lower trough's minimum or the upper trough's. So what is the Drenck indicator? 0.730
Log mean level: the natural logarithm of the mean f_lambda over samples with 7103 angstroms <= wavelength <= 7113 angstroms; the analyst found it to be -0.19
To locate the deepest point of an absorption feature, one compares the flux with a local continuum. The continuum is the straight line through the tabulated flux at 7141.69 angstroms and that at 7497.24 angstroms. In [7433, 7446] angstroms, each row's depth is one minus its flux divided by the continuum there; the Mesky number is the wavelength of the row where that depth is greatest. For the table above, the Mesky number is 7443.91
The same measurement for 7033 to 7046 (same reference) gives 7042.08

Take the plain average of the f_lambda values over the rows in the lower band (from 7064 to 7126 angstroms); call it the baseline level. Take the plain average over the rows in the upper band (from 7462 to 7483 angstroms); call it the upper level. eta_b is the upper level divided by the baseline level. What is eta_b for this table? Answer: 0.99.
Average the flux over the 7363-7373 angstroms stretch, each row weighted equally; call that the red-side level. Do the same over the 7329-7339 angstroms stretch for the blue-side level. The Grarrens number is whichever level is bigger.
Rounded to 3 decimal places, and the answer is 0.827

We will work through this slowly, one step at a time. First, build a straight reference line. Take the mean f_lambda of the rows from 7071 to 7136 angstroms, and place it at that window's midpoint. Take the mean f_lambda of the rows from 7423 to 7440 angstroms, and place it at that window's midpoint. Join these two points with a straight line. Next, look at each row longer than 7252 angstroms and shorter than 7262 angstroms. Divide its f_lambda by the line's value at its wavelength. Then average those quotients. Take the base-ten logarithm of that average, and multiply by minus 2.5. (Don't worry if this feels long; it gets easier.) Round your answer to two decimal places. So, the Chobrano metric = -0.13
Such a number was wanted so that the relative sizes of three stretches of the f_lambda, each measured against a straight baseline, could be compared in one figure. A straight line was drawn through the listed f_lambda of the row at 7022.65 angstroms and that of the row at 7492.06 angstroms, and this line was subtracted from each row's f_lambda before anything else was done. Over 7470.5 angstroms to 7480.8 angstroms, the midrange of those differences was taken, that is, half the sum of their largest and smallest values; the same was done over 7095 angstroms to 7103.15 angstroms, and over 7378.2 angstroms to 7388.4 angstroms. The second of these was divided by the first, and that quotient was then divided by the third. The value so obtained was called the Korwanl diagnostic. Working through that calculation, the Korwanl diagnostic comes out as -32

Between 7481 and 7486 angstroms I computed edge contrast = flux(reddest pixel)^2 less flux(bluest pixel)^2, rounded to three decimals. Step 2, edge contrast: -0.024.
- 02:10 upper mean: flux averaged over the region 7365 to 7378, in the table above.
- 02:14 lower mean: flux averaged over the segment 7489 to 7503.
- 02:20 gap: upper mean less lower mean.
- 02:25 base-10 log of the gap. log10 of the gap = -1.0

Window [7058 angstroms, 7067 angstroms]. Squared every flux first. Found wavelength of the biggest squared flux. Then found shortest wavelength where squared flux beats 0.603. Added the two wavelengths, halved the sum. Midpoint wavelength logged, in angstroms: 7059.9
